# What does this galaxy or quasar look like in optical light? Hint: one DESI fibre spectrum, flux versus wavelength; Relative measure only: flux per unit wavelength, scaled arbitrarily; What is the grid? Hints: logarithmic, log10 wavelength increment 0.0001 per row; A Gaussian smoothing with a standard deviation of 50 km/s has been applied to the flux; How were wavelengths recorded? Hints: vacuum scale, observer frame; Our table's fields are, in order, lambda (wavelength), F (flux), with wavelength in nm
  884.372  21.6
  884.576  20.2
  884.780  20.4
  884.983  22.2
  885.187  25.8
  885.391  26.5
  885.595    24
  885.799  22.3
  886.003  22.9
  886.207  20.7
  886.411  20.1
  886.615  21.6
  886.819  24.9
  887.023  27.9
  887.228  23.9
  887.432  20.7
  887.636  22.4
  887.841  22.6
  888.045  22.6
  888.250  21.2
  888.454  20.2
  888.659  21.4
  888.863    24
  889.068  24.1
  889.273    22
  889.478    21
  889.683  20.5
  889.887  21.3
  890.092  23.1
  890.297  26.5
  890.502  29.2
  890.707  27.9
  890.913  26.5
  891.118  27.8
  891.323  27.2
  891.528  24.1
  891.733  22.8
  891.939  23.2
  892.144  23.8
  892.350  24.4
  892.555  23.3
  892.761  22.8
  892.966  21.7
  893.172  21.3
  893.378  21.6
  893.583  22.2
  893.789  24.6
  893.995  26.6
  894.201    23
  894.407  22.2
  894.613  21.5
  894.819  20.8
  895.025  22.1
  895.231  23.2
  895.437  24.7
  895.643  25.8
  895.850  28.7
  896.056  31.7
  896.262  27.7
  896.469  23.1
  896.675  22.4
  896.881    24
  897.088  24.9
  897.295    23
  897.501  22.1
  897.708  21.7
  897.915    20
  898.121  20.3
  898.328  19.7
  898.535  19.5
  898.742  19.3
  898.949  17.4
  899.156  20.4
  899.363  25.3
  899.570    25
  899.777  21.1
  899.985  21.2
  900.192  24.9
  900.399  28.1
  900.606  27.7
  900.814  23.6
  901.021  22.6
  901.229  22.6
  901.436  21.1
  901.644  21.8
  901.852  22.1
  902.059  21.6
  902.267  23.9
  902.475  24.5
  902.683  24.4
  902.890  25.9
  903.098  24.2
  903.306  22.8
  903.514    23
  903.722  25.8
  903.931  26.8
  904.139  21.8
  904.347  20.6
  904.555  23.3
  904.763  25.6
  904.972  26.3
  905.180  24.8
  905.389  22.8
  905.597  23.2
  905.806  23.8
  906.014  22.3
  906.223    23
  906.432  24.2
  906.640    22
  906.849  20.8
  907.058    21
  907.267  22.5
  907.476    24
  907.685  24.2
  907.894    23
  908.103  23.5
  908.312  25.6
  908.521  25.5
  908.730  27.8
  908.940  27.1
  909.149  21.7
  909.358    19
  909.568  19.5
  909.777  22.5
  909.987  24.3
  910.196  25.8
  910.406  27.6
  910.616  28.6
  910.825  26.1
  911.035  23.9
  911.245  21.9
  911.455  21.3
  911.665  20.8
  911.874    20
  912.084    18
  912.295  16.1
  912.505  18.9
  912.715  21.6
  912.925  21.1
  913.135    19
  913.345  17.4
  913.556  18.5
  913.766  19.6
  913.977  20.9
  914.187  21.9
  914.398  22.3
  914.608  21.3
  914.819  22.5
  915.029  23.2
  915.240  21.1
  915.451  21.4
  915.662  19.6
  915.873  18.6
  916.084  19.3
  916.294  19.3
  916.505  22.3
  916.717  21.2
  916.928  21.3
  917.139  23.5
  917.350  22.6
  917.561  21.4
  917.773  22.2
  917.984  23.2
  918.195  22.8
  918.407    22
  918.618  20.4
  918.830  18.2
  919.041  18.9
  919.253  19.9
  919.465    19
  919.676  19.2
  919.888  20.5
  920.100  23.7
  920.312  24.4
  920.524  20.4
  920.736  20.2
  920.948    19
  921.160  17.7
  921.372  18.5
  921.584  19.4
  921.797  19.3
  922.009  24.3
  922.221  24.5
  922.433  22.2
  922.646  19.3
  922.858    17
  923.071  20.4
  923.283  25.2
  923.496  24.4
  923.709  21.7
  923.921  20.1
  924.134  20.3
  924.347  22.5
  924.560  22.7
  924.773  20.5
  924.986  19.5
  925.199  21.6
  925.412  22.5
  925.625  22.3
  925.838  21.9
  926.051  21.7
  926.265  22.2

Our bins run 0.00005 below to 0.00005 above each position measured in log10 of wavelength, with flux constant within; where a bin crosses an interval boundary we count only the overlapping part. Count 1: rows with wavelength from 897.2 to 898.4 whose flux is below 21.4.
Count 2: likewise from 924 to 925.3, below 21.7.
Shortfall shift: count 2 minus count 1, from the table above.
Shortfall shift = 1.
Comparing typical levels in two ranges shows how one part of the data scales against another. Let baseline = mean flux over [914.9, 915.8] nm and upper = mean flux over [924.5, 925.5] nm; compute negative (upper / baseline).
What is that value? -1.00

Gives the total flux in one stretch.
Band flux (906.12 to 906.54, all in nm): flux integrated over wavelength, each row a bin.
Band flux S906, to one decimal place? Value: 9.9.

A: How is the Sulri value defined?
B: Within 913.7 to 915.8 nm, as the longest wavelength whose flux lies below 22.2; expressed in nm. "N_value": 915.662 nm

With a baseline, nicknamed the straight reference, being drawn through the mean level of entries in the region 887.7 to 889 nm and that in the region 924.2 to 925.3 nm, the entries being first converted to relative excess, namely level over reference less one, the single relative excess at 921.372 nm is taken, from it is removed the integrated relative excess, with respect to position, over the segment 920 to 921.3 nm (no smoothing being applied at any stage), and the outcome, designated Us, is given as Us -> -0.10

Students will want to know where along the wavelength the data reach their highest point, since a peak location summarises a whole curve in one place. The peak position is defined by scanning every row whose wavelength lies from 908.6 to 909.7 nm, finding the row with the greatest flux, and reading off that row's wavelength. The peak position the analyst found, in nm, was 908.730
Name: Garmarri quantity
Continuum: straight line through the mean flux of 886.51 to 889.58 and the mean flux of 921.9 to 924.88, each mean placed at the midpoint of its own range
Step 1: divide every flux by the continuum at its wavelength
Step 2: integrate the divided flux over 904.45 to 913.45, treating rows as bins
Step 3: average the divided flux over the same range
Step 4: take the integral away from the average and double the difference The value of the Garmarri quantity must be -16.5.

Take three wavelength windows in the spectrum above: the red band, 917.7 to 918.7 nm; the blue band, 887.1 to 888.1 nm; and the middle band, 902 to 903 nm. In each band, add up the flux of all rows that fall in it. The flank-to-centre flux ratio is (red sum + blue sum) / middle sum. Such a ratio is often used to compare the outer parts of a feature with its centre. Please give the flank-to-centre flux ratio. 1.85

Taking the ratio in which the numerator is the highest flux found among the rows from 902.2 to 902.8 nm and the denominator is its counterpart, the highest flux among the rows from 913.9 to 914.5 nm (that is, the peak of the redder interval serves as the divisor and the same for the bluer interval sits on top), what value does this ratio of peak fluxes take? 1.10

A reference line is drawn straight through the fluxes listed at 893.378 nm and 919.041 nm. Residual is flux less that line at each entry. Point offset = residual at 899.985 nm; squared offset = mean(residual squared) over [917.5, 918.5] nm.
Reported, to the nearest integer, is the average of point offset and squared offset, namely 6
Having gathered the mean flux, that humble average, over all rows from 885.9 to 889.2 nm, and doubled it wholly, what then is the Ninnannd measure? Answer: 45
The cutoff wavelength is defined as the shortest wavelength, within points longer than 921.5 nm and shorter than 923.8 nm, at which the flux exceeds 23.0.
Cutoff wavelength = 922.009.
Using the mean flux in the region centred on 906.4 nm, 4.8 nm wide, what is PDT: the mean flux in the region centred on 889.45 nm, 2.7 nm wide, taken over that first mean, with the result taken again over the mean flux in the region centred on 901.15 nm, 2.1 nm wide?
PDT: 0.0418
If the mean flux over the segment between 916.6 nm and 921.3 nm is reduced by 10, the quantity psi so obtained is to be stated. 11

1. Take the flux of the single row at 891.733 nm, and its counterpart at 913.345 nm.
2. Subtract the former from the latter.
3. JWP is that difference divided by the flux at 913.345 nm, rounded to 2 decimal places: -0.31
